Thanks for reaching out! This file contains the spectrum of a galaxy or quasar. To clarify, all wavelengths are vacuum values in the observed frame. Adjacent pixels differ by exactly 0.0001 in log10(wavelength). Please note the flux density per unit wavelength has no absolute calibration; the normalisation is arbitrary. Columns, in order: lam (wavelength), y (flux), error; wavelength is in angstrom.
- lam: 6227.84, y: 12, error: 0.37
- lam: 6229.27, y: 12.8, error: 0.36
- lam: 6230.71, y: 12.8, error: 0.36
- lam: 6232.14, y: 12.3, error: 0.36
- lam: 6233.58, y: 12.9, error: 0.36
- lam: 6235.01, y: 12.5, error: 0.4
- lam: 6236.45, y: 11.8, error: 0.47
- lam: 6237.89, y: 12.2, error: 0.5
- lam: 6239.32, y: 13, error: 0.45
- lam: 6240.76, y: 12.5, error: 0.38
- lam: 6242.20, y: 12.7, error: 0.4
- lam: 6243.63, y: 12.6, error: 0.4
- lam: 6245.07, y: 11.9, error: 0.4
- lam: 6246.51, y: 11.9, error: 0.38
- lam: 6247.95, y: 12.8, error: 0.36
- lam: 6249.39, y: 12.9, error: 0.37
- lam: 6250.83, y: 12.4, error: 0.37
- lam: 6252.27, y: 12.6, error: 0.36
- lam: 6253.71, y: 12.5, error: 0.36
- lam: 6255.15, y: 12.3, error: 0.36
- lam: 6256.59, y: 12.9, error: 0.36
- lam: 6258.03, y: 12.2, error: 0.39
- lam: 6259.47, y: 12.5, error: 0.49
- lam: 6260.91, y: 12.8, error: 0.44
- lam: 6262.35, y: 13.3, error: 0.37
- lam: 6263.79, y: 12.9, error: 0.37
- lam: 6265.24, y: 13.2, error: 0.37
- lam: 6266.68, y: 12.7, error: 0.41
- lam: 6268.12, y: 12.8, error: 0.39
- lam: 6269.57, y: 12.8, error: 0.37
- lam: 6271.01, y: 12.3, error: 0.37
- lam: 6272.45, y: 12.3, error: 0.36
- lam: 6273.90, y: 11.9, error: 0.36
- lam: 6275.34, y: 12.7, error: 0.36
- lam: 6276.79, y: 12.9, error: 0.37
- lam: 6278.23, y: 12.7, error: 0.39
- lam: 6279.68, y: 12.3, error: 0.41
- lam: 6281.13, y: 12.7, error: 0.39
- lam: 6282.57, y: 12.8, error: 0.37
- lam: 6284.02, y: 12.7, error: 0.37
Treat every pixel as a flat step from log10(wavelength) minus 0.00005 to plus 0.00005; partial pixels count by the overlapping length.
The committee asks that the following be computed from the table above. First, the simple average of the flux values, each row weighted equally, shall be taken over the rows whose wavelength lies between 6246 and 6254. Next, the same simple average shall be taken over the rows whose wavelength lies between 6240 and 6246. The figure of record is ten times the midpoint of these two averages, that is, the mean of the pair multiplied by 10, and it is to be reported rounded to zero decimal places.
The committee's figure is 125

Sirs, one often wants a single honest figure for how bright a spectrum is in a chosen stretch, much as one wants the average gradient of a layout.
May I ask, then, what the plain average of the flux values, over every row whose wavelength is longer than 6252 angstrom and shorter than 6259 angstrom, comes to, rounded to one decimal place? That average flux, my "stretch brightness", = 12.5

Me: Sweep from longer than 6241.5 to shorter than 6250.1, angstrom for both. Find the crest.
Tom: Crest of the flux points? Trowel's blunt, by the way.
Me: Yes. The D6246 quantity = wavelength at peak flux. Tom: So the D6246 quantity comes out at 6249.39 angstrom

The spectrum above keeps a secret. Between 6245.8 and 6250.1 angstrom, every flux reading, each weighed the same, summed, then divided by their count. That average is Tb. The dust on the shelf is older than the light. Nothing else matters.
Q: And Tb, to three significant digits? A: 12.5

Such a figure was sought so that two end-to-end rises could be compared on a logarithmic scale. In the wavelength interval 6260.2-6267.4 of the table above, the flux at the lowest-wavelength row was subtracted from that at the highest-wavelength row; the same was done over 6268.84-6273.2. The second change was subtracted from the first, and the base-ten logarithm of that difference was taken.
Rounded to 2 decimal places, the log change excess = -0.40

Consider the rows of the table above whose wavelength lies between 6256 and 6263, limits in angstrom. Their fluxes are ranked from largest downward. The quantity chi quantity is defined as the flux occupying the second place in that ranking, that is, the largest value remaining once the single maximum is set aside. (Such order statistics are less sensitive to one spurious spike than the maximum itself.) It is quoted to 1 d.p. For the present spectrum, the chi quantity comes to 12.9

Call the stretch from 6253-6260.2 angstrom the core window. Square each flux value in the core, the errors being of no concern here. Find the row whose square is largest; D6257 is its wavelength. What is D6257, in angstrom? 6256.59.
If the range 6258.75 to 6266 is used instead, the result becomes 6262.35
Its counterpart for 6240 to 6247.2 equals 6242.20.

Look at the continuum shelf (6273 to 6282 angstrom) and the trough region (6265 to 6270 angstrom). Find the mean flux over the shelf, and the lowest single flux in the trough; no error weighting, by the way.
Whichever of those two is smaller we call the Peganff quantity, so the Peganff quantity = 12.5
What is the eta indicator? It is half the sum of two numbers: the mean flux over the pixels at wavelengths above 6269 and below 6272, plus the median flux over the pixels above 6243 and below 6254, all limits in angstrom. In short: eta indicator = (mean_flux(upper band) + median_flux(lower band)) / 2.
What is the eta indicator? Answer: 12.55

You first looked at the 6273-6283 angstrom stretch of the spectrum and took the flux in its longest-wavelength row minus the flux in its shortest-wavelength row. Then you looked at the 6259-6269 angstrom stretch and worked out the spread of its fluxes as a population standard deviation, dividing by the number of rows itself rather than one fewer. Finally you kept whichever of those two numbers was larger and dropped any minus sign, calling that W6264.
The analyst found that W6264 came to 0.90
